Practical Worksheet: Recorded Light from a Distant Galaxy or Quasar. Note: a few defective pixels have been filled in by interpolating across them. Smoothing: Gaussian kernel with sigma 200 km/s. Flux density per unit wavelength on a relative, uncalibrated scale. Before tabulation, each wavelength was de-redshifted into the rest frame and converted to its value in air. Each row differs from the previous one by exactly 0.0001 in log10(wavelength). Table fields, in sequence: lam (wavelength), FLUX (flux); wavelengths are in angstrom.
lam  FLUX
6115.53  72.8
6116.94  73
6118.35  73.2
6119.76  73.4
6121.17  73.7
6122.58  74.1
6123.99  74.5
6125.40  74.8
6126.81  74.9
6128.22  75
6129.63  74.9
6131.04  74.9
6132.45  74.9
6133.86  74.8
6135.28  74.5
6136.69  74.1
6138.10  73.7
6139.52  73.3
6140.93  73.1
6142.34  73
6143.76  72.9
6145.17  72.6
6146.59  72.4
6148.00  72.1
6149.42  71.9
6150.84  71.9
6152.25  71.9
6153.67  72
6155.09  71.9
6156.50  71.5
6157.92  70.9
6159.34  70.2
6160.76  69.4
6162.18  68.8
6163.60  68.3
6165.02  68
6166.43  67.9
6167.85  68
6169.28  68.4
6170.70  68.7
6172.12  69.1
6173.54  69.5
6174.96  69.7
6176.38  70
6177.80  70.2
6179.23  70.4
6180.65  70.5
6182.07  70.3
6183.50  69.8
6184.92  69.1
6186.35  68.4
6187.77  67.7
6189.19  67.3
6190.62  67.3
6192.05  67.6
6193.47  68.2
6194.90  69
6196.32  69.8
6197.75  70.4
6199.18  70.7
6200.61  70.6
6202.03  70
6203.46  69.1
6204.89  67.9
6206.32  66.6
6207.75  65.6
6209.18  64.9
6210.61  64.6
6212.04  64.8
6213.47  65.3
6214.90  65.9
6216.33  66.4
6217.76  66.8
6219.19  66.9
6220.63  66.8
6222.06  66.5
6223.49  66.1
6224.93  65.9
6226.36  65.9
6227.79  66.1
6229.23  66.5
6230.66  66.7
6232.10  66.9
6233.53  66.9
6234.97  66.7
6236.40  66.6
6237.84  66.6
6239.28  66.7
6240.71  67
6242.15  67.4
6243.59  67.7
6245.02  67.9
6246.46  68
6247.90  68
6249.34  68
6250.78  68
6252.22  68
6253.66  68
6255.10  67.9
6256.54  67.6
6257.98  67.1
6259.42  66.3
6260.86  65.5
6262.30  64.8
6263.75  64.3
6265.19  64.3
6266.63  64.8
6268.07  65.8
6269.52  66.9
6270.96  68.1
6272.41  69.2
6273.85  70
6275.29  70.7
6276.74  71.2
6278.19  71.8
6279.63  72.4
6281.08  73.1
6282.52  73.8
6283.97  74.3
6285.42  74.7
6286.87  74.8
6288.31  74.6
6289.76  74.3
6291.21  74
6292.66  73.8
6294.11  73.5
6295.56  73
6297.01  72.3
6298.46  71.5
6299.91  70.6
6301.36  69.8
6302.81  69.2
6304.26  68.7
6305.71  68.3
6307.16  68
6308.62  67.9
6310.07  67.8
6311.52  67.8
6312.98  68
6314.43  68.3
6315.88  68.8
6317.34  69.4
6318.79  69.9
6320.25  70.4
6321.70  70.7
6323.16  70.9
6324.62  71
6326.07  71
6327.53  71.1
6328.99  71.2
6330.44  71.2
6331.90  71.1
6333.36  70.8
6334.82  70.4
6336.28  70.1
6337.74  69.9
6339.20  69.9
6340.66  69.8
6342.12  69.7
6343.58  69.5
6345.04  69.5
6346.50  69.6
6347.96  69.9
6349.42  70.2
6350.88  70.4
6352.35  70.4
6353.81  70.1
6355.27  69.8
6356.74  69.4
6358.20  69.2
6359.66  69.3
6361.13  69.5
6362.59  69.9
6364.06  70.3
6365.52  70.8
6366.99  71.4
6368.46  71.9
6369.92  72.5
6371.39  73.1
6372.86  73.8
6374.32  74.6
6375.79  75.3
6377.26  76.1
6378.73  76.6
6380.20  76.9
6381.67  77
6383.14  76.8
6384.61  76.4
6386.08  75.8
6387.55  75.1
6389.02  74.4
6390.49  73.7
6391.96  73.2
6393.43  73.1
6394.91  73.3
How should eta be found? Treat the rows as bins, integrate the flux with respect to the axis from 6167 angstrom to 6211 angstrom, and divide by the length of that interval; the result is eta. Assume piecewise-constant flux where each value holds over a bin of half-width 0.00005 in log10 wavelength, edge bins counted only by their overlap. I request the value 69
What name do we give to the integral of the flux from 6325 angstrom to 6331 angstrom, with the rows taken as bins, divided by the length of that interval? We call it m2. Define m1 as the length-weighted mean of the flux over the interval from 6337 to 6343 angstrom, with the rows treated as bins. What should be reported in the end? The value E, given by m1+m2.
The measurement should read 141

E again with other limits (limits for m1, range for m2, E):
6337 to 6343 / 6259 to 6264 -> 135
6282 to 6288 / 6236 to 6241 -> 141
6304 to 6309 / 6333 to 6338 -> 138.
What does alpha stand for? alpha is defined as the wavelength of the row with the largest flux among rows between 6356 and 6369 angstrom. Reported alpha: 6368.46 angstrom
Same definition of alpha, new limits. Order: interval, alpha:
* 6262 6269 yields 6268.07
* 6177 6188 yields 6180.65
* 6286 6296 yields 6286.87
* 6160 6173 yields 6160.76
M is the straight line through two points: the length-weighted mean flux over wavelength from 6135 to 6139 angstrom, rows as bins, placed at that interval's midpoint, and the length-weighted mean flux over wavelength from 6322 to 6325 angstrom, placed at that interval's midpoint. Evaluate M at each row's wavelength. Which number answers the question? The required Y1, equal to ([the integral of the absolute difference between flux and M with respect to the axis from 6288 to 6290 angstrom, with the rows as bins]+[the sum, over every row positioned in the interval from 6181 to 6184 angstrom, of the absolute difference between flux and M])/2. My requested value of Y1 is 6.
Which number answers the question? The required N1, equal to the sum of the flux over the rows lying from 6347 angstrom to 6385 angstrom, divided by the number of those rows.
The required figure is 72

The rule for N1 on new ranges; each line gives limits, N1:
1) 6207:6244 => 66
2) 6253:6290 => 69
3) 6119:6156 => 74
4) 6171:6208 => 69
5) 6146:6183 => 70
